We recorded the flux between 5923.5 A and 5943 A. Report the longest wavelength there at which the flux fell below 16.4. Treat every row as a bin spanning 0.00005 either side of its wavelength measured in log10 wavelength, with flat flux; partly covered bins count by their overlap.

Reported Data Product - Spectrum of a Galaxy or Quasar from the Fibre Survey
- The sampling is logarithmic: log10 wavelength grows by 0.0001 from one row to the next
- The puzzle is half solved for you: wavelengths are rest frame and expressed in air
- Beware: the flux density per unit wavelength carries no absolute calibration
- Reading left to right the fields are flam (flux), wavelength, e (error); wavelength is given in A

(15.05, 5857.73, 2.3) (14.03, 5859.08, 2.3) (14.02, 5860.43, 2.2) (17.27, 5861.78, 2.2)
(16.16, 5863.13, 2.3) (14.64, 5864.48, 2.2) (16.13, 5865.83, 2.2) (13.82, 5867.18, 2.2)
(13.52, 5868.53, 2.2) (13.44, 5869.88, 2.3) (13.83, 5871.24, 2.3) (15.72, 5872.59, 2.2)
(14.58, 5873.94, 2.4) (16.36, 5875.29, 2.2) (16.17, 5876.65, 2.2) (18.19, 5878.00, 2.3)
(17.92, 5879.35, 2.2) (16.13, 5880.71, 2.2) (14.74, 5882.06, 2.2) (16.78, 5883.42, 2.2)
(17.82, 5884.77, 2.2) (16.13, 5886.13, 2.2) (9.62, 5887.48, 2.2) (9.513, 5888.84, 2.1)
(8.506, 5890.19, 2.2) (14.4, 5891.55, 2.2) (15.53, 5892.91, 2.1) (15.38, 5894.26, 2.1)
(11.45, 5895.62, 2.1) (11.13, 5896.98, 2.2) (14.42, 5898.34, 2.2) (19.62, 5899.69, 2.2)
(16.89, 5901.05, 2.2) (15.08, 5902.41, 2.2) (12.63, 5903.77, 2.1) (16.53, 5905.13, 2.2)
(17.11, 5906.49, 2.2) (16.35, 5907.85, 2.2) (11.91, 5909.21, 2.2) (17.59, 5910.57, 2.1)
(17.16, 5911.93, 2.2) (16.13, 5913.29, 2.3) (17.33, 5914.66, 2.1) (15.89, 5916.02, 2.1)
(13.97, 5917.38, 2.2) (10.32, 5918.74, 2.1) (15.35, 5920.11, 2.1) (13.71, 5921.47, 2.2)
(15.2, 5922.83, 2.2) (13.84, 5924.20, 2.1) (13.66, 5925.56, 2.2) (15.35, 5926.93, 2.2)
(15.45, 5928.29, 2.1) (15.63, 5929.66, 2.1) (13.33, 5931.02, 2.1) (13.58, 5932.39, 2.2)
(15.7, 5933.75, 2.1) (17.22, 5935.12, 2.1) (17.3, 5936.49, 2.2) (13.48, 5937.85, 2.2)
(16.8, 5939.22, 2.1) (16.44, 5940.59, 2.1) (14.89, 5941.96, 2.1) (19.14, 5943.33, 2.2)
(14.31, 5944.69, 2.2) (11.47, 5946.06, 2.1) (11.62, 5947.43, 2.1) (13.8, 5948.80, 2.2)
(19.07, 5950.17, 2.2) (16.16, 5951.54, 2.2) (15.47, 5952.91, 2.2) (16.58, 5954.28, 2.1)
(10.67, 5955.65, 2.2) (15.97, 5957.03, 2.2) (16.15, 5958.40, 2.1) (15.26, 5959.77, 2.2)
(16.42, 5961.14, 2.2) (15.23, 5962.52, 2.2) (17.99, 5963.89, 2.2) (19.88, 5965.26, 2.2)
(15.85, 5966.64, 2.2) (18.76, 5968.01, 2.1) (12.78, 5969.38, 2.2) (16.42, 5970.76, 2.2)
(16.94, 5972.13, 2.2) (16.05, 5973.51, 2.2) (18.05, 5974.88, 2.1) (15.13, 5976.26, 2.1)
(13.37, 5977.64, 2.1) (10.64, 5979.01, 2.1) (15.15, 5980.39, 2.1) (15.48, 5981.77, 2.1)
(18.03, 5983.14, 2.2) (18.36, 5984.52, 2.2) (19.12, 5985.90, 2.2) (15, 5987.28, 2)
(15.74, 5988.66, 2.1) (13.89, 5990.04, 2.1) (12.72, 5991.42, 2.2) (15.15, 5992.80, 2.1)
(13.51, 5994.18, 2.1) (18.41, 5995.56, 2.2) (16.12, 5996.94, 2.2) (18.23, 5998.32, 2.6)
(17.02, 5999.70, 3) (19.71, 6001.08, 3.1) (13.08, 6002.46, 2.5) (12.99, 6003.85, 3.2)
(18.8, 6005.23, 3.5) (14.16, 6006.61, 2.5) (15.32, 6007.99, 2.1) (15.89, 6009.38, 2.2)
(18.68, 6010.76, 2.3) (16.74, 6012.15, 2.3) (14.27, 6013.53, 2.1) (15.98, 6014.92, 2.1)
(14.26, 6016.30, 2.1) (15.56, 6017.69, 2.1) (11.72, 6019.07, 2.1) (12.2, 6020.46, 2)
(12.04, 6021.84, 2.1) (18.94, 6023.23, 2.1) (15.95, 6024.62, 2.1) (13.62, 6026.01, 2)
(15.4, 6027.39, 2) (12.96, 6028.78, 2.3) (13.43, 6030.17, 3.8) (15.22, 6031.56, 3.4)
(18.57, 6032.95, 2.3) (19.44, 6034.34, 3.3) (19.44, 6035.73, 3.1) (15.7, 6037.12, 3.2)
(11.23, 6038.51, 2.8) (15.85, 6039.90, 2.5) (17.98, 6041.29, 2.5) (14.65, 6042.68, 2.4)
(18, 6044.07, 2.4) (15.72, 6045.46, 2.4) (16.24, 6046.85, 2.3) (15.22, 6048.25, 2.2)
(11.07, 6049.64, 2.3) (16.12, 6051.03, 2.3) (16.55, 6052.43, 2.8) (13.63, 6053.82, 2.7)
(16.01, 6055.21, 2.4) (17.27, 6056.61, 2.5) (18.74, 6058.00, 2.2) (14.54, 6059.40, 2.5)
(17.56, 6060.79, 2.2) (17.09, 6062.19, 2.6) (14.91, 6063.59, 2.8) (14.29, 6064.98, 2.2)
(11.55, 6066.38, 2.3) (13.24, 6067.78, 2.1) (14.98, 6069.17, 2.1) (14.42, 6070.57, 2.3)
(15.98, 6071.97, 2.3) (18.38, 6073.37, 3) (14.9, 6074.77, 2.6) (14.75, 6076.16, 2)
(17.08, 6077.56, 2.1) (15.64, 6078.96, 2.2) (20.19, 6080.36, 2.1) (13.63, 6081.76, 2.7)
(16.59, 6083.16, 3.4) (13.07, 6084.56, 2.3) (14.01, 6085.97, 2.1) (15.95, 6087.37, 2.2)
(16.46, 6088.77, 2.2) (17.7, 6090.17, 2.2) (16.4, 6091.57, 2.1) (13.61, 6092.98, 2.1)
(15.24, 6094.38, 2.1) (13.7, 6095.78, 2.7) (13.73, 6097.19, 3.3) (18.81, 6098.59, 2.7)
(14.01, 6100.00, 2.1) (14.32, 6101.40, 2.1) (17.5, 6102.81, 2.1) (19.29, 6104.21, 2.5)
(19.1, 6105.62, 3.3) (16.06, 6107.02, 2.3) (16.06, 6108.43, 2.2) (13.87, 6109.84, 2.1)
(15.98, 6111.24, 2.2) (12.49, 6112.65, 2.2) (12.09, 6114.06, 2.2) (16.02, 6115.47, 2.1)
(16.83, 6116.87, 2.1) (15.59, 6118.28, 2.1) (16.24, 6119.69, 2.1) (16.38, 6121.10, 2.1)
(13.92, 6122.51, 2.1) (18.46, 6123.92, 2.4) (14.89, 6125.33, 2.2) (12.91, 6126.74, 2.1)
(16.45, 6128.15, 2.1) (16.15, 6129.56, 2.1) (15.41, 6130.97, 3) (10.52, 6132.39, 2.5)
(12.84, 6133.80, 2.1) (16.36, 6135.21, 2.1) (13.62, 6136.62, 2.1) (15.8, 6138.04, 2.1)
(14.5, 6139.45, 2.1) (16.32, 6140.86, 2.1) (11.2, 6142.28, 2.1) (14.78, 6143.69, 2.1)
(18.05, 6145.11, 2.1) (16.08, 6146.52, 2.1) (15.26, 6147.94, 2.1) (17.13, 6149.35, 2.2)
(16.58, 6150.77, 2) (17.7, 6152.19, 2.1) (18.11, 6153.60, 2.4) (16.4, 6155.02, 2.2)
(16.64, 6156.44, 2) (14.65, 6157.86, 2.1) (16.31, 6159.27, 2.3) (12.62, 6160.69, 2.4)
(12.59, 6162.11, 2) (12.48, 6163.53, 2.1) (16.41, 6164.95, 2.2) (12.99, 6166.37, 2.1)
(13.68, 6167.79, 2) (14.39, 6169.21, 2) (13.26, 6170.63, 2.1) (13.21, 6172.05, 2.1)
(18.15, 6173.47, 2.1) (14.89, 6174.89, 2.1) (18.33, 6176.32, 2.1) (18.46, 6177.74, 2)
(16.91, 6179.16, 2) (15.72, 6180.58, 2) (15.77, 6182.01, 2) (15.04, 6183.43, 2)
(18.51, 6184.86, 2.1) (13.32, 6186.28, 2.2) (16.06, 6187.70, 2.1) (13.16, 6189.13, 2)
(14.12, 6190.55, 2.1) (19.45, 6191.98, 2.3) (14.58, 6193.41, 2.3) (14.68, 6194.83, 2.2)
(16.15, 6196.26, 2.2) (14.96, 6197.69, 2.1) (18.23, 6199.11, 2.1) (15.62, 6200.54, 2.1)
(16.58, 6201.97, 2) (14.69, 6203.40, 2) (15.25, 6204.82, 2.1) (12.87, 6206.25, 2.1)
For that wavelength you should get 5941.96 A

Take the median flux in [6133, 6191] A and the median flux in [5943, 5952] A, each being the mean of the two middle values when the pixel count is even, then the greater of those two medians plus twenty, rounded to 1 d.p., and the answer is 35.7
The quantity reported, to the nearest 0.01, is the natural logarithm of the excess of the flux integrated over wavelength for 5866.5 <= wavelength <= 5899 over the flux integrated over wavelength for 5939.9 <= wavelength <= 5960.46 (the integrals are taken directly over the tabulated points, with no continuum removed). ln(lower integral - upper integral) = 5.05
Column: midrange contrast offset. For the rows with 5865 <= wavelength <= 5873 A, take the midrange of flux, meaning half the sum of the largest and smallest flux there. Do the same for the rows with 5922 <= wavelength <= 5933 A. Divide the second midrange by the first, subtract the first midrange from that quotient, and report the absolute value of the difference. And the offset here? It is 13.8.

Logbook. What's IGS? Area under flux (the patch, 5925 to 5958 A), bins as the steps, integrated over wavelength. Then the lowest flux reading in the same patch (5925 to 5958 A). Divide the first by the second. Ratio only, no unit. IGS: 47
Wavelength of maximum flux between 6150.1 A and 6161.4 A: 6153.60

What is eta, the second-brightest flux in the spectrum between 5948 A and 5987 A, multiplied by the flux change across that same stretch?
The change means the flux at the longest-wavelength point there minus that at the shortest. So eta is 102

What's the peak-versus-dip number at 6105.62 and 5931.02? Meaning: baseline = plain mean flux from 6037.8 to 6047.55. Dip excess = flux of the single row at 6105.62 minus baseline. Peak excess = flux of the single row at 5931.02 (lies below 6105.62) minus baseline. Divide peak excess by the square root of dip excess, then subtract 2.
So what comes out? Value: -3.3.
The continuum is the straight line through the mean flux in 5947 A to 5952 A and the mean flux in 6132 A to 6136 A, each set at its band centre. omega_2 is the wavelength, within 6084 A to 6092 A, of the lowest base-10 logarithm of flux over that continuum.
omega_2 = 6084.56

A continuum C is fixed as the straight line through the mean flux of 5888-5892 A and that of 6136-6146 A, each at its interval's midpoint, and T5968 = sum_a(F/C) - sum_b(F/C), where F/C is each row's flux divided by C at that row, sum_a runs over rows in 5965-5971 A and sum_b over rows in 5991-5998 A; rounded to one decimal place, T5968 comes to 0.9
